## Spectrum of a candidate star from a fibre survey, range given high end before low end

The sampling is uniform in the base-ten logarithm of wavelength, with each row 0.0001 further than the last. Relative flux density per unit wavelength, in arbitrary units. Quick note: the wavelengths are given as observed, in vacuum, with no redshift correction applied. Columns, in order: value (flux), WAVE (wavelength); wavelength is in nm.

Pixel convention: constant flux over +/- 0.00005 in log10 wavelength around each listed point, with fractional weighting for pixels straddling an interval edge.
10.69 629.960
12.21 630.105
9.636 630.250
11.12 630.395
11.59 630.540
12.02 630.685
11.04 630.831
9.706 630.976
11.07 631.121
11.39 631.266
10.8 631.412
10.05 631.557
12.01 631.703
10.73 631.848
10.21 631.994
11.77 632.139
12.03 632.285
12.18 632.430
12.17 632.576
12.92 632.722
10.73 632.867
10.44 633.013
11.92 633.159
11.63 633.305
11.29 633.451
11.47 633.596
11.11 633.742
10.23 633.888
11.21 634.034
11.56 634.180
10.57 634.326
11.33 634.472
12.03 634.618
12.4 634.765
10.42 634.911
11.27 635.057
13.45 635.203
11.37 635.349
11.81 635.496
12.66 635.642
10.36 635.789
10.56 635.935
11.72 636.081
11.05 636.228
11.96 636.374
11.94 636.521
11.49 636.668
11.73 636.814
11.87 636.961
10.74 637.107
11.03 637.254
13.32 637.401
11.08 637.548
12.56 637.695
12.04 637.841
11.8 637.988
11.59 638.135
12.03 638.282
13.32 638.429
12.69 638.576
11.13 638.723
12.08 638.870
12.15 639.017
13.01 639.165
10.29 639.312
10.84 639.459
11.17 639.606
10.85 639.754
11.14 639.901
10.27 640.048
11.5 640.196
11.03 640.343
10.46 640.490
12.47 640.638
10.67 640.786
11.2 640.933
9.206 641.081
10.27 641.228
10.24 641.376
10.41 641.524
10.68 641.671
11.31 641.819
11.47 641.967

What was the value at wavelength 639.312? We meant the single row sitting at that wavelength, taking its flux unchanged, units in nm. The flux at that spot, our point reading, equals 10.29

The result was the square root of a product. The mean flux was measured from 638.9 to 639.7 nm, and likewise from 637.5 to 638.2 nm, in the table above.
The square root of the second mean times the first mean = 11.7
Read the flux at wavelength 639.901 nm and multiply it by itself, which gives 124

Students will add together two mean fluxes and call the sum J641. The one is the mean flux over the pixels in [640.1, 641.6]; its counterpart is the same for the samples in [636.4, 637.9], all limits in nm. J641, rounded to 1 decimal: 22.5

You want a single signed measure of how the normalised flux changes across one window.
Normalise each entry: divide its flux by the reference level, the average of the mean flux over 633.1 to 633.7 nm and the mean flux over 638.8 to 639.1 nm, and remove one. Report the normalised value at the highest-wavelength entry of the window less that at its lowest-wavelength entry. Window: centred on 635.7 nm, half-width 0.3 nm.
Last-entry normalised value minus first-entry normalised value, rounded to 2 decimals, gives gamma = -0.11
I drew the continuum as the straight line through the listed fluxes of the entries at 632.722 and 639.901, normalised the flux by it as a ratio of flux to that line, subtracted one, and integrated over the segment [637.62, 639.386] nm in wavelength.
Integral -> 0.09 nm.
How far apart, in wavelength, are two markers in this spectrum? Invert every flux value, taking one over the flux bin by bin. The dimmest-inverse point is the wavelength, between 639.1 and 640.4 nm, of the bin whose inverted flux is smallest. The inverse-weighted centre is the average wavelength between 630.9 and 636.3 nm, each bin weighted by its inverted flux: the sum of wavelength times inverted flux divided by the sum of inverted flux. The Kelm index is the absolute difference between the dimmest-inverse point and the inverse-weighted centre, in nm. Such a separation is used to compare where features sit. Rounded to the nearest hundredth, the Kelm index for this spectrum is 5.59 nm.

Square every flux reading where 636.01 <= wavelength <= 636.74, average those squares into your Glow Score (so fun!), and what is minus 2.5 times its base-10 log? -5.33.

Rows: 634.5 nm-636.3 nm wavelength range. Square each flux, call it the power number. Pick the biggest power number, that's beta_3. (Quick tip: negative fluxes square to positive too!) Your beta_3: 180.9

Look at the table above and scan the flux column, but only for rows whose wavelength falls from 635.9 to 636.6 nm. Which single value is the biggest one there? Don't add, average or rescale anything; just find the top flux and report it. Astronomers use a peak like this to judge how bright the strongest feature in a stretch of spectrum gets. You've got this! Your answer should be 11.96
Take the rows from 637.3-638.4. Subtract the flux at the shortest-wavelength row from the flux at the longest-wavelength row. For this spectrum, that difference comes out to -1.3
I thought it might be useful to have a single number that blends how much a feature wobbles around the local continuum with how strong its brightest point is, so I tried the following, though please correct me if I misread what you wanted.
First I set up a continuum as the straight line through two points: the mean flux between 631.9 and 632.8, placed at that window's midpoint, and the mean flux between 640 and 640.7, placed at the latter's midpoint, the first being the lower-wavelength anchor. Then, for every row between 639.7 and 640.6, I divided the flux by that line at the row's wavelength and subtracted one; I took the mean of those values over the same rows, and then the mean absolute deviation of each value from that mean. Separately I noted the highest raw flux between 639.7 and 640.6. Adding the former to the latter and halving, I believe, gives 5.77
